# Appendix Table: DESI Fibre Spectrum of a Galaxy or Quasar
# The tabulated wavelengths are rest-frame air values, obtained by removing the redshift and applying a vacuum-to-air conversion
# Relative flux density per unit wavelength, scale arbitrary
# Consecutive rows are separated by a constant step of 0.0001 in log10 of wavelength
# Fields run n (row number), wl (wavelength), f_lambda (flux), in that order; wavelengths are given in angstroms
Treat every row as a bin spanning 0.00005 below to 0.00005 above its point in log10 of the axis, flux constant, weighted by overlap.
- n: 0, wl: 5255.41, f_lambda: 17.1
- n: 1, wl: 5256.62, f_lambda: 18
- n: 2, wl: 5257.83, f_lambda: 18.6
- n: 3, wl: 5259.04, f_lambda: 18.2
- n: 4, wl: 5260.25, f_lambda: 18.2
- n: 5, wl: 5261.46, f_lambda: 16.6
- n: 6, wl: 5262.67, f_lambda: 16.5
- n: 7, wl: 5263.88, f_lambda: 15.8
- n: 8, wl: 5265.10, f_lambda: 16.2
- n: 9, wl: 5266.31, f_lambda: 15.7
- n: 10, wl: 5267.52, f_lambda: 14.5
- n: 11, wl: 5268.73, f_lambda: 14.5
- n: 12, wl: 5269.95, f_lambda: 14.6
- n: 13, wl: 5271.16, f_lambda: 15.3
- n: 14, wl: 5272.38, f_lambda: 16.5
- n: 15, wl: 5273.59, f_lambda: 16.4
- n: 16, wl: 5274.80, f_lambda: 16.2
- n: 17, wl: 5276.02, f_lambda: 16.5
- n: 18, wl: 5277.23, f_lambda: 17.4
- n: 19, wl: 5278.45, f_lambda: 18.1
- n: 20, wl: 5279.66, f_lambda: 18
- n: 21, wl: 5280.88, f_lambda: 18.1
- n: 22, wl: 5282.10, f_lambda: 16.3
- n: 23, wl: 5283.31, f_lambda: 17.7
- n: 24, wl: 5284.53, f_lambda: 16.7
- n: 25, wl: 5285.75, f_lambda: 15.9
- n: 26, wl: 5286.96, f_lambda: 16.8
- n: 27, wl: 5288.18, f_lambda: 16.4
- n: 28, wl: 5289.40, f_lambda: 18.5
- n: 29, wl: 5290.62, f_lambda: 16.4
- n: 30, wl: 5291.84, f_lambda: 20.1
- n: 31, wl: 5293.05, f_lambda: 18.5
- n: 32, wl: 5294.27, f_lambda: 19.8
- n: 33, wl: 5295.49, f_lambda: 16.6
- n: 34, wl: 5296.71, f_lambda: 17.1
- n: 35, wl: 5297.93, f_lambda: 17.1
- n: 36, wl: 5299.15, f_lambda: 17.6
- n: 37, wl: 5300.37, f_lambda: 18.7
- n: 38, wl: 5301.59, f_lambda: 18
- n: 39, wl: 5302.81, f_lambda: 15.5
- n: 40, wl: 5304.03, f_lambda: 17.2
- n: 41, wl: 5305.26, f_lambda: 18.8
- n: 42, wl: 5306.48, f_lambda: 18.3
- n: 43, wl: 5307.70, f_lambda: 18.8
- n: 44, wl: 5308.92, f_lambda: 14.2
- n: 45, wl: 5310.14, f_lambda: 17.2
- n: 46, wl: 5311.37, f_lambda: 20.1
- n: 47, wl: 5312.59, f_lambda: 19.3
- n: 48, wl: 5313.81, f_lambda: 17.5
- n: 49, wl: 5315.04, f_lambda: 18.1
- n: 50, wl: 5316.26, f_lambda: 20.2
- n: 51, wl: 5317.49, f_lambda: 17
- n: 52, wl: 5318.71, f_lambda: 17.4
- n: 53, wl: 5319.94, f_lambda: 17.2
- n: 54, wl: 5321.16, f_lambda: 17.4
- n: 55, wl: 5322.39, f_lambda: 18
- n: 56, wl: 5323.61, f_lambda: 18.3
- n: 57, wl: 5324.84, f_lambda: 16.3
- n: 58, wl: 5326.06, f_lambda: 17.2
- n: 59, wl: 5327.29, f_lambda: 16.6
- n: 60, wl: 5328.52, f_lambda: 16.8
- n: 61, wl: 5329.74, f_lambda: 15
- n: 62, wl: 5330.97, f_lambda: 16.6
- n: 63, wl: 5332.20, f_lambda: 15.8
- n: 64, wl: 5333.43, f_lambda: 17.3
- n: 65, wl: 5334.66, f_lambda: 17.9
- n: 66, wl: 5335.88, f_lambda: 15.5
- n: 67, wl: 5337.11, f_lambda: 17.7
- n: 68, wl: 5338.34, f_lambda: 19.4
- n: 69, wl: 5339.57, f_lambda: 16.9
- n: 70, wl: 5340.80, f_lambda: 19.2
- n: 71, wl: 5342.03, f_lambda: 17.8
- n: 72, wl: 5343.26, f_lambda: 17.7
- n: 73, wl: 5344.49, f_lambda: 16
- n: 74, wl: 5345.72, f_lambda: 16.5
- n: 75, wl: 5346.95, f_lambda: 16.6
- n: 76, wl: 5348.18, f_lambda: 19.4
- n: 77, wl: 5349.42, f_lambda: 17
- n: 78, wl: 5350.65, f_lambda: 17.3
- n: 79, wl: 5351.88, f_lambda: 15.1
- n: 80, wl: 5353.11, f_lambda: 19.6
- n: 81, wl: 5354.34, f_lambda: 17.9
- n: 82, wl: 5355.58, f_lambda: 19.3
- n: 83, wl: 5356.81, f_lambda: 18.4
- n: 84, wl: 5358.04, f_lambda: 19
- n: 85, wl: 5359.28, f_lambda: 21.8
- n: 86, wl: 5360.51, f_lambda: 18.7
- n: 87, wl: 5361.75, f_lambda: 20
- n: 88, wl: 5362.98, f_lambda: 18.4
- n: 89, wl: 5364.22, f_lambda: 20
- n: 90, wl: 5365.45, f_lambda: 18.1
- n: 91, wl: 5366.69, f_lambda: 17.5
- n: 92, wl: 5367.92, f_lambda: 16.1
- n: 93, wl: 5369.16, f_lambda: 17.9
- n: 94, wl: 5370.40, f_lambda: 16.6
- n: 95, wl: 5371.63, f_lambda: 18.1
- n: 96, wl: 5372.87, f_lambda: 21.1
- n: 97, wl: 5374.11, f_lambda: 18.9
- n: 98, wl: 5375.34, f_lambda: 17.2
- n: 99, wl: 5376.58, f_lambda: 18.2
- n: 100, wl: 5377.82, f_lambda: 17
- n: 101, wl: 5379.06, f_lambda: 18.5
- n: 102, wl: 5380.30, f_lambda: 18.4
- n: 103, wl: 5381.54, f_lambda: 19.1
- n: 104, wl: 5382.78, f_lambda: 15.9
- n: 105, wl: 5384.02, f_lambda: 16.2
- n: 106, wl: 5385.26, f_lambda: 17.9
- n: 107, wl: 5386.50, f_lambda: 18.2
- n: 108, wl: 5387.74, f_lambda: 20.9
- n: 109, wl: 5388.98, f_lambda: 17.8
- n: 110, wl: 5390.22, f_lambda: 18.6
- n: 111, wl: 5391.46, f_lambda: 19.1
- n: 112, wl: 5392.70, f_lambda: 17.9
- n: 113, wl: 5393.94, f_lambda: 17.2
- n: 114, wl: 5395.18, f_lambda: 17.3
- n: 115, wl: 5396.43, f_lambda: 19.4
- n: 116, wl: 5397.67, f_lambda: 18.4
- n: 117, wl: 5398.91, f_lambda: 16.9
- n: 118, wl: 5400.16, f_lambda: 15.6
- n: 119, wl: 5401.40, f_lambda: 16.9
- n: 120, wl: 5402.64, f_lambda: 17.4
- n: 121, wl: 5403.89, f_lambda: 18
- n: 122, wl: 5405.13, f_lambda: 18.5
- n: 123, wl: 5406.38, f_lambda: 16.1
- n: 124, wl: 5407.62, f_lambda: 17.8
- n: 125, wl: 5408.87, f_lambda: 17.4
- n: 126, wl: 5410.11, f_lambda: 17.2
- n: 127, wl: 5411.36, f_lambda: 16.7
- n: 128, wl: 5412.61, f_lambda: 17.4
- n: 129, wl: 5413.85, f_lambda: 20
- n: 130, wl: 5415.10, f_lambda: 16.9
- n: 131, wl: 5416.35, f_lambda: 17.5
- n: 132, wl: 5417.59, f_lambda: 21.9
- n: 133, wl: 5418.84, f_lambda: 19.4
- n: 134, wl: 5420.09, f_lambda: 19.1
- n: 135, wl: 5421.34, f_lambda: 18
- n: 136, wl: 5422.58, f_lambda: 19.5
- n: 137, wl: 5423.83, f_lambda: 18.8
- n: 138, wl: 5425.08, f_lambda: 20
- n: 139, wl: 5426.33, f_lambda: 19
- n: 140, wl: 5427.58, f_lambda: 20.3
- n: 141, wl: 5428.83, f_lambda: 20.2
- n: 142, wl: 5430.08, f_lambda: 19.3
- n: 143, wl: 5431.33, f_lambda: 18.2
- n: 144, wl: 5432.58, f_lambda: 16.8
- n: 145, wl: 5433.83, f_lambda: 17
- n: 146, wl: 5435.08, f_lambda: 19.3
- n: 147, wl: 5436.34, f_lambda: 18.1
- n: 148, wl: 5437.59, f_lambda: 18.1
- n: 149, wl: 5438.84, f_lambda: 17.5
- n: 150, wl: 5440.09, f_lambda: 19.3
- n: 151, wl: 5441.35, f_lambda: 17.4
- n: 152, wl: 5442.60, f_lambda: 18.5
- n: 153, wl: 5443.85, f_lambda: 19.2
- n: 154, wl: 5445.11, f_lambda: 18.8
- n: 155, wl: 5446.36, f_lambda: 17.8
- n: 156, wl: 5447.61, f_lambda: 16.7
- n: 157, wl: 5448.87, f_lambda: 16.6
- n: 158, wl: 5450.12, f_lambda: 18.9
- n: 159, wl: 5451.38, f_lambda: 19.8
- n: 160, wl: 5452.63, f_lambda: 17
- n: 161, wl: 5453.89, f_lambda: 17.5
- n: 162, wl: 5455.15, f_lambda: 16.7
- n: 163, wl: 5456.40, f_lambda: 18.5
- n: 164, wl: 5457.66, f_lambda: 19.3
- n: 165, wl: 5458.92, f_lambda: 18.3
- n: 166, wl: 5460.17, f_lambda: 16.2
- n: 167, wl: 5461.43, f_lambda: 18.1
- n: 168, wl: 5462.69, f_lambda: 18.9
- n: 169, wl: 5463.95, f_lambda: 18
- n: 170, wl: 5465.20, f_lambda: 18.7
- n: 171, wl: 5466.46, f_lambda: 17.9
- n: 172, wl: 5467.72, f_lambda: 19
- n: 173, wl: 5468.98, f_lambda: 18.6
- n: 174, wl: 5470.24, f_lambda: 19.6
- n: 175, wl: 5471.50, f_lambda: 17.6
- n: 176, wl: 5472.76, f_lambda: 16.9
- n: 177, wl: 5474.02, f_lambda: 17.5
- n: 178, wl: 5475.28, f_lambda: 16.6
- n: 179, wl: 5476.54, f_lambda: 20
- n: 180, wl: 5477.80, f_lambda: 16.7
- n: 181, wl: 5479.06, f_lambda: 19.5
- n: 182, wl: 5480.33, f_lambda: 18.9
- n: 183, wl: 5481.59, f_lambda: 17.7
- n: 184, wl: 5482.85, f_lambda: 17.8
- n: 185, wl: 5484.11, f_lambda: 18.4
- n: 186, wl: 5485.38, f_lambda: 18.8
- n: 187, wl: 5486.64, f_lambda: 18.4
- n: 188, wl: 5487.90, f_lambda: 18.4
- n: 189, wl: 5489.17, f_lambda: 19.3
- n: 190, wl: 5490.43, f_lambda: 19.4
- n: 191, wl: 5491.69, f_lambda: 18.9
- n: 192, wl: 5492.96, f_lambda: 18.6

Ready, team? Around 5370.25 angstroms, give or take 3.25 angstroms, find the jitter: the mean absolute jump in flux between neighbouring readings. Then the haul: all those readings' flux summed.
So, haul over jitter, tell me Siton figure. 47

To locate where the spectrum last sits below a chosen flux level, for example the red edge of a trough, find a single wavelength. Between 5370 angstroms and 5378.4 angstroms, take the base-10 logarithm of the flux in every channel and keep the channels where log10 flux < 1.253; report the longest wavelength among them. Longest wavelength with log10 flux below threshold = 5377.82 angstroms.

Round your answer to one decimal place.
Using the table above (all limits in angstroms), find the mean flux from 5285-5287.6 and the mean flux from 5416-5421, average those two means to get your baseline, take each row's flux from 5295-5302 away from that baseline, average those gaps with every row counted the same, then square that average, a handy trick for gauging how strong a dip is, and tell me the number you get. 0.2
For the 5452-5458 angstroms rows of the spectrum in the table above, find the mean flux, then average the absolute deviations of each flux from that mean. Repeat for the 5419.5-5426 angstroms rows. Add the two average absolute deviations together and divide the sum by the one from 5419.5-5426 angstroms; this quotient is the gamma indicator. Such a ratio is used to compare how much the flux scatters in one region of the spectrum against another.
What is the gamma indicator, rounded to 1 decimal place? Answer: 2.6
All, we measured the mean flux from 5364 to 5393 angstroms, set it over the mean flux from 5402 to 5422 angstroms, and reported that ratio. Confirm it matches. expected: 1.00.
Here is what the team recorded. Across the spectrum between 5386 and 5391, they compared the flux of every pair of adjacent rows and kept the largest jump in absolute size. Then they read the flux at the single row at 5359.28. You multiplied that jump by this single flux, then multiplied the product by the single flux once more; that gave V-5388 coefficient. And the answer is 1473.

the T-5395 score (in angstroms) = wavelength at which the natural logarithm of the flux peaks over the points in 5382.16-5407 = 5387.74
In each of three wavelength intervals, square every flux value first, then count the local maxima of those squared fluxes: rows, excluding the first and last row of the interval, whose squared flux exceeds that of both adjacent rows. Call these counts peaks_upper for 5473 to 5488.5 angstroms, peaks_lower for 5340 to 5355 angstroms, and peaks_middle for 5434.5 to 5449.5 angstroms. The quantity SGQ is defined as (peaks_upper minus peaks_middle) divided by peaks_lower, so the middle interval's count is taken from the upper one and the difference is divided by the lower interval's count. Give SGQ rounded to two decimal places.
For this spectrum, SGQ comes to 0.33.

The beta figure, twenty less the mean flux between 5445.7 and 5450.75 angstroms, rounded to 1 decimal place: 2.5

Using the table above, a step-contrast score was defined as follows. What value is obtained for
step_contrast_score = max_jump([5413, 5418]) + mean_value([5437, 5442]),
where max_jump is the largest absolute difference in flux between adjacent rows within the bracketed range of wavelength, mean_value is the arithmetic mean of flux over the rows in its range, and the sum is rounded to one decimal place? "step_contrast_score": 22.5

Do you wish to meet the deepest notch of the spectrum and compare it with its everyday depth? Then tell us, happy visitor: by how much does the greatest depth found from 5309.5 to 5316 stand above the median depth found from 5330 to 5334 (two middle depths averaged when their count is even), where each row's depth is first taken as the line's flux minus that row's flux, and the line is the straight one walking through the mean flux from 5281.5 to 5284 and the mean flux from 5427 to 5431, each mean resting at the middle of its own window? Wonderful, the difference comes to -1.0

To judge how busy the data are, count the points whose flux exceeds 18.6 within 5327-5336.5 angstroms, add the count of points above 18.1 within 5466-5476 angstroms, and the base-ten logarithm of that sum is 0.48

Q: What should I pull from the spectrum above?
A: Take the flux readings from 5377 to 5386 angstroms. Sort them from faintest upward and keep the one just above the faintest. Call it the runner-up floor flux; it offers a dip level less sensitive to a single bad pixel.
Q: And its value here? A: 16.2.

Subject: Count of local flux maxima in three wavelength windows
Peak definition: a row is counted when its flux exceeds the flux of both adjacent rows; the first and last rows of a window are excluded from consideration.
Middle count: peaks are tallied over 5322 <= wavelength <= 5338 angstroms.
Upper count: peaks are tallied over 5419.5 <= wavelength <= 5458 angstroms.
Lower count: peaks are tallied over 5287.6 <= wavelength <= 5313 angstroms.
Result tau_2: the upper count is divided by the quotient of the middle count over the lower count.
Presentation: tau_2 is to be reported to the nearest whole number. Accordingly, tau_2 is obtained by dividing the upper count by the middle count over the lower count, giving 11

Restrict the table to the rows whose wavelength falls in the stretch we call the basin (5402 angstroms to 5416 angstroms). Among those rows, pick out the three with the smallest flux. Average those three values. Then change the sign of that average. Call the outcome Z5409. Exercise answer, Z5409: -16.6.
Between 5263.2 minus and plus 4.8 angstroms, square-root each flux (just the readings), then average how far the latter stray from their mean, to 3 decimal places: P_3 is 0.112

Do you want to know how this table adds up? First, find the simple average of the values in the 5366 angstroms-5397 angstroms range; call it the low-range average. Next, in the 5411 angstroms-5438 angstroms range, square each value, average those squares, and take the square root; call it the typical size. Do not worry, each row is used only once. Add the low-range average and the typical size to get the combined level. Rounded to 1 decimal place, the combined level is 36.8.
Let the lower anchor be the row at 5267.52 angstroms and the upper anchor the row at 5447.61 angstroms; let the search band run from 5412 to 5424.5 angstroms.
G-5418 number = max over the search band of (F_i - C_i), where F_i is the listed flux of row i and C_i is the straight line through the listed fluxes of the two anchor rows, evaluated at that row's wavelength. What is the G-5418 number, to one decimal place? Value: 5.6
